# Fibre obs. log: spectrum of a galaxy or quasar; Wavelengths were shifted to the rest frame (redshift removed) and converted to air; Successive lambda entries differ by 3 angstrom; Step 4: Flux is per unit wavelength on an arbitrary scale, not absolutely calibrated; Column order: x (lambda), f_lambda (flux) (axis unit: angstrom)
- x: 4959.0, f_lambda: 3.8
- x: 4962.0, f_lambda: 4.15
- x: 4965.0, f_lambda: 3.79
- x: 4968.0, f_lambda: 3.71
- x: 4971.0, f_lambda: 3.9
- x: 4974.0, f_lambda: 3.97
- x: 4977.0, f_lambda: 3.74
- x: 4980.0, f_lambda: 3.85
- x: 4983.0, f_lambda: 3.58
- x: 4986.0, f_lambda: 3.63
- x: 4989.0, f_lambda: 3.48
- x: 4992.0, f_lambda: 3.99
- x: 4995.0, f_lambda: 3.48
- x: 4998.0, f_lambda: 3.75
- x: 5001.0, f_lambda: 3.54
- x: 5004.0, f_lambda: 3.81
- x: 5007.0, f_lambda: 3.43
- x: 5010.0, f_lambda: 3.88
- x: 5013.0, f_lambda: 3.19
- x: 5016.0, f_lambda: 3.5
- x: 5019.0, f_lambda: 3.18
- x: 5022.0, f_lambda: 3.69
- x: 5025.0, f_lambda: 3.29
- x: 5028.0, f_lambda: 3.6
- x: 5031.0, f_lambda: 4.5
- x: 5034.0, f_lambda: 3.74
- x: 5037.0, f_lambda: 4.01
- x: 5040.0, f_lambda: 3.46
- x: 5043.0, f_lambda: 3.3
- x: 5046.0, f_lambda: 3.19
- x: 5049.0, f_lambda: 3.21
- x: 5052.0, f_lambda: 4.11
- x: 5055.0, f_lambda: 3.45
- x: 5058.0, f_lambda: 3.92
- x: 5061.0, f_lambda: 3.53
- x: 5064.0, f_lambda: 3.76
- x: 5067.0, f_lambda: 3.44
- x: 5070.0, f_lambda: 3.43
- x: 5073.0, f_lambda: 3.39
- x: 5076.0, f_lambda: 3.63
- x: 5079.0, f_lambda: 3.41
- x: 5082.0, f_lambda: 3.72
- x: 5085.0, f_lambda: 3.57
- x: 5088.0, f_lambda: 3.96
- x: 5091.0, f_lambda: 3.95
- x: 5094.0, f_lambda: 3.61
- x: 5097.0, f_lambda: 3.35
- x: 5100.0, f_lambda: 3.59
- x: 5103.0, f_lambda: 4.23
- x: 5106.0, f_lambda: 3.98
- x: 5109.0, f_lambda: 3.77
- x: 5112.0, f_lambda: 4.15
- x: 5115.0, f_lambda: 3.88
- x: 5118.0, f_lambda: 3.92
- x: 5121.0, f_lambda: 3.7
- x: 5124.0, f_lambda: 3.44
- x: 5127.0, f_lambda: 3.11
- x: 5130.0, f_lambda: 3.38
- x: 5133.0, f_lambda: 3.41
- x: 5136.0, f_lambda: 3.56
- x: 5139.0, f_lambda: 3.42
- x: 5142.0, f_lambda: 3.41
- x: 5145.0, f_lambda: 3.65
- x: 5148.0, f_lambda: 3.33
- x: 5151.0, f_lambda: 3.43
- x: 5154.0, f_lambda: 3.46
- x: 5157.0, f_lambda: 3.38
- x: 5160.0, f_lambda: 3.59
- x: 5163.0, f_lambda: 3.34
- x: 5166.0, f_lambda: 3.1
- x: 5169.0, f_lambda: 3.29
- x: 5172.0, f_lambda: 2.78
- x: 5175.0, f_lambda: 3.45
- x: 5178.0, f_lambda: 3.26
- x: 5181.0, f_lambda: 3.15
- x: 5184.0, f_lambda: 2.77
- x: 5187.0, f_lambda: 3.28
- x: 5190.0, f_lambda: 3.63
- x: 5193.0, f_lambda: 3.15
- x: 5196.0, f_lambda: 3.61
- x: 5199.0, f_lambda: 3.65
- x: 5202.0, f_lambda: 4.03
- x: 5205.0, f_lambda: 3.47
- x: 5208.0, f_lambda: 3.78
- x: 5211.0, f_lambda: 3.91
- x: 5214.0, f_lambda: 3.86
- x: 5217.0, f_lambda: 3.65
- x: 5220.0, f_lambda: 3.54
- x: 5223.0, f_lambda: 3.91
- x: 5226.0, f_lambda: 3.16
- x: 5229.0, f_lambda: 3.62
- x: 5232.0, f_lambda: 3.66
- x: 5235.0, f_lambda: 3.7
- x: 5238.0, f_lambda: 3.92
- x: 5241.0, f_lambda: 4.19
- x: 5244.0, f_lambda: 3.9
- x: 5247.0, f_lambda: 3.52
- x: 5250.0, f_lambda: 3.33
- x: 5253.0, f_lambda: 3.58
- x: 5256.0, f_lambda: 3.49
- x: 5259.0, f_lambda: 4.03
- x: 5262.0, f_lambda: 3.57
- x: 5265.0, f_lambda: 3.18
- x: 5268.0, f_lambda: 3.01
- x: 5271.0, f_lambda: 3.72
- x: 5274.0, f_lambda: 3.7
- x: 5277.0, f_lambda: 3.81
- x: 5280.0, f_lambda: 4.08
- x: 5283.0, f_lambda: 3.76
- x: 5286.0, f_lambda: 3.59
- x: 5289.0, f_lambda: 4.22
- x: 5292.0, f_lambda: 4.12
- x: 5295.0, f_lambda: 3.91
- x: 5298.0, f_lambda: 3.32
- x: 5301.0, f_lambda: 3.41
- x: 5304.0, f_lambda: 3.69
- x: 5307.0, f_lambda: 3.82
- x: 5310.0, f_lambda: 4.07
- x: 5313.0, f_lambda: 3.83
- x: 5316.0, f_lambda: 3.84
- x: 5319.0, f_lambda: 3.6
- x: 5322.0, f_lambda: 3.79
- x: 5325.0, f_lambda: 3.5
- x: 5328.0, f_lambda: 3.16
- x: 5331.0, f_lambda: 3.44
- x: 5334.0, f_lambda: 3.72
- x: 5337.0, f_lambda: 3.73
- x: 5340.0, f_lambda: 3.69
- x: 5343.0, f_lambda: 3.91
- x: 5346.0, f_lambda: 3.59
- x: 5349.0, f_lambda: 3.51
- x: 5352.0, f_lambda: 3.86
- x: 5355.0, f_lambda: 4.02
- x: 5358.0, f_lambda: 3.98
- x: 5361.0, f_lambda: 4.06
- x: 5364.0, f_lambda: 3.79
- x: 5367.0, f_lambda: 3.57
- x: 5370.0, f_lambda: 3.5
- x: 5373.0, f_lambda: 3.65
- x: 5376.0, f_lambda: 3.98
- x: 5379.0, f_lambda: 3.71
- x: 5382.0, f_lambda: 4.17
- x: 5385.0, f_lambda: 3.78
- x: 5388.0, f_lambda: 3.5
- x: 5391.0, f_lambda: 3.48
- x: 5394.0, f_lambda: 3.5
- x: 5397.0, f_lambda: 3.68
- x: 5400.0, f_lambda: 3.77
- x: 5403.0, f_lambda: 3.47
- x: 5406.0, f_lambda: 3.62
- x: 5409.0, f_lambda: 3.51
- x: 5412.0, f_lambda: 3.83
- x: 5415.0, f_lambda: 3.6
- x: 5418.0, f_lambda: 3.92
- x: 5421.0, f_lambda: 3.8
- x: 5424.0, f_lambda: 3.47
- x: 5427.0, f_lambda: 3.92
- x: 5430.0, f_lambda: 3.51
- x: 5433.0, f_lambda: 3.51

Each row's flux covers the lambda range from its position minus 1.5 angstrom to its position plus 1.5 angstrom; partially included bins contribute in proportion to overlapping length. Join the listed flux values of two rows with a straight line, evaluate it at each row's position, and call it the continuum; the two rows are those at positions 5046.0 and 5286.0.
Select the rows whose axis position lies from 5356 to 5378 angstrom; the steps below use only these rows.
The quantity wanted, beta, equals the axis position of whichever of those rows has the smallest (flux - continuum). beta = 5370.0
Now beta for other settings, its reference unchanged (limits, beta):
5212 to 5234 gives 5226.0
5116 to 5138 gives 5127.0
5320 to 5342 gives 5328.0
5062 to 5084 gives 5073.0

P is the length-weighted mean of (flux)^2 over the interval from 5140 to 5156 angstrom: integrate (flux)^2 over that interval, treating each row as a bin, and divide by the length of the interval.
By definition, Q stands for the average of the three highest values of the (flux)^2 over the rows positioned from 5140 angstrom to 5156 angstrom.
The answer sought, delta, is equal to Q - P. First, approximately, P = 11.9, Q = 12.4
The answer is 0.42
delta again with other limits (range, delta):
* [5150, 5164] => 0.34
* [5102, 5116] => 0.97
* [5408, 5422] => 0.83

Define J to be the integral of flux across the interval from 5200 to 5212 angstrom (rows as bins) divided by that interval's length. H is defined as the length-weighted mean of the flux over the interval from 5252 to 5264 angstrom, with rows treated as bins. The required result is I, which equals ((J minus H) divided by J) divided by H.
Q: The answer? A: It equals 0.010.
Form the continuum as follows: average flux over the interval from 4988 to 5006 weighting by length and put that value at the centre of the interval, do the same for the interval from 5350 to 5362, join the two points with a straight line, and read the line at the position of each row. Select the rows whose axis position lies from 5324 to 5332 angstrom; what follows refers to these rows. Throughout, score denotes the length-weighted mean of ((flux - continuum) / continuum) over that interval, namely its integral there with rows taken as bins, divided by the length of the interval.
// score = -0.15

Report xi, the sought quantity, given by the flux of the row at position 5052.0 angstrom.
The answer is 4.11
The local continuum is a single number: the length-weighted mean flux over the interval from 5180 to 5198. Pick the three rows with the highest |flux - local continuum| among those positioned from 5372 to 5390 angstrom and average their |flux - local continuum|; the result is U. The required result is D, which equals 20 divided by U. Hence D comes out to 29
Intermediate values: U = 0.70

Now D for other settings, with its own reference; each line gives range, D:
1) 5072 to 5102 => 33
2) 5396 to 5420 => 36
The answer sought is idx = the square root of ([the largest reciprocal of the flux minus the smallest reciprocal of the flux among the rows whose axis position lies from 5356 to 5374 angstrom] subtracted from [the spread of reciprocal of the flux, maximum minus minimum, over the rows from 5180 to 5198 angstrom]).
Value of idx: 0.215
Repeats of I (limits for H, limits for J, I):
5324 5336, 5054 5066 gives 0.016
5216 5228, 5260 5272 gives -0.015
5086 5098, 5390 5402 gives -0.009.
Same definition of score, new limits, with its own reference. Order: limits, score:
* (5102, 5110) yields 0.06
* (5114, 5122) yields 0.02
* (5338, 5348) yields -0.06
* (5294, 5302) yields -0.10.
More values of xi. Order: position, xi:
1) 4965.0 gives 3.79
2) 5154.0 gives 3.46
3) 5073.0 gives 3.39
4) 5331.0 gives 3.44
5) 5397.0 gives 3.68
